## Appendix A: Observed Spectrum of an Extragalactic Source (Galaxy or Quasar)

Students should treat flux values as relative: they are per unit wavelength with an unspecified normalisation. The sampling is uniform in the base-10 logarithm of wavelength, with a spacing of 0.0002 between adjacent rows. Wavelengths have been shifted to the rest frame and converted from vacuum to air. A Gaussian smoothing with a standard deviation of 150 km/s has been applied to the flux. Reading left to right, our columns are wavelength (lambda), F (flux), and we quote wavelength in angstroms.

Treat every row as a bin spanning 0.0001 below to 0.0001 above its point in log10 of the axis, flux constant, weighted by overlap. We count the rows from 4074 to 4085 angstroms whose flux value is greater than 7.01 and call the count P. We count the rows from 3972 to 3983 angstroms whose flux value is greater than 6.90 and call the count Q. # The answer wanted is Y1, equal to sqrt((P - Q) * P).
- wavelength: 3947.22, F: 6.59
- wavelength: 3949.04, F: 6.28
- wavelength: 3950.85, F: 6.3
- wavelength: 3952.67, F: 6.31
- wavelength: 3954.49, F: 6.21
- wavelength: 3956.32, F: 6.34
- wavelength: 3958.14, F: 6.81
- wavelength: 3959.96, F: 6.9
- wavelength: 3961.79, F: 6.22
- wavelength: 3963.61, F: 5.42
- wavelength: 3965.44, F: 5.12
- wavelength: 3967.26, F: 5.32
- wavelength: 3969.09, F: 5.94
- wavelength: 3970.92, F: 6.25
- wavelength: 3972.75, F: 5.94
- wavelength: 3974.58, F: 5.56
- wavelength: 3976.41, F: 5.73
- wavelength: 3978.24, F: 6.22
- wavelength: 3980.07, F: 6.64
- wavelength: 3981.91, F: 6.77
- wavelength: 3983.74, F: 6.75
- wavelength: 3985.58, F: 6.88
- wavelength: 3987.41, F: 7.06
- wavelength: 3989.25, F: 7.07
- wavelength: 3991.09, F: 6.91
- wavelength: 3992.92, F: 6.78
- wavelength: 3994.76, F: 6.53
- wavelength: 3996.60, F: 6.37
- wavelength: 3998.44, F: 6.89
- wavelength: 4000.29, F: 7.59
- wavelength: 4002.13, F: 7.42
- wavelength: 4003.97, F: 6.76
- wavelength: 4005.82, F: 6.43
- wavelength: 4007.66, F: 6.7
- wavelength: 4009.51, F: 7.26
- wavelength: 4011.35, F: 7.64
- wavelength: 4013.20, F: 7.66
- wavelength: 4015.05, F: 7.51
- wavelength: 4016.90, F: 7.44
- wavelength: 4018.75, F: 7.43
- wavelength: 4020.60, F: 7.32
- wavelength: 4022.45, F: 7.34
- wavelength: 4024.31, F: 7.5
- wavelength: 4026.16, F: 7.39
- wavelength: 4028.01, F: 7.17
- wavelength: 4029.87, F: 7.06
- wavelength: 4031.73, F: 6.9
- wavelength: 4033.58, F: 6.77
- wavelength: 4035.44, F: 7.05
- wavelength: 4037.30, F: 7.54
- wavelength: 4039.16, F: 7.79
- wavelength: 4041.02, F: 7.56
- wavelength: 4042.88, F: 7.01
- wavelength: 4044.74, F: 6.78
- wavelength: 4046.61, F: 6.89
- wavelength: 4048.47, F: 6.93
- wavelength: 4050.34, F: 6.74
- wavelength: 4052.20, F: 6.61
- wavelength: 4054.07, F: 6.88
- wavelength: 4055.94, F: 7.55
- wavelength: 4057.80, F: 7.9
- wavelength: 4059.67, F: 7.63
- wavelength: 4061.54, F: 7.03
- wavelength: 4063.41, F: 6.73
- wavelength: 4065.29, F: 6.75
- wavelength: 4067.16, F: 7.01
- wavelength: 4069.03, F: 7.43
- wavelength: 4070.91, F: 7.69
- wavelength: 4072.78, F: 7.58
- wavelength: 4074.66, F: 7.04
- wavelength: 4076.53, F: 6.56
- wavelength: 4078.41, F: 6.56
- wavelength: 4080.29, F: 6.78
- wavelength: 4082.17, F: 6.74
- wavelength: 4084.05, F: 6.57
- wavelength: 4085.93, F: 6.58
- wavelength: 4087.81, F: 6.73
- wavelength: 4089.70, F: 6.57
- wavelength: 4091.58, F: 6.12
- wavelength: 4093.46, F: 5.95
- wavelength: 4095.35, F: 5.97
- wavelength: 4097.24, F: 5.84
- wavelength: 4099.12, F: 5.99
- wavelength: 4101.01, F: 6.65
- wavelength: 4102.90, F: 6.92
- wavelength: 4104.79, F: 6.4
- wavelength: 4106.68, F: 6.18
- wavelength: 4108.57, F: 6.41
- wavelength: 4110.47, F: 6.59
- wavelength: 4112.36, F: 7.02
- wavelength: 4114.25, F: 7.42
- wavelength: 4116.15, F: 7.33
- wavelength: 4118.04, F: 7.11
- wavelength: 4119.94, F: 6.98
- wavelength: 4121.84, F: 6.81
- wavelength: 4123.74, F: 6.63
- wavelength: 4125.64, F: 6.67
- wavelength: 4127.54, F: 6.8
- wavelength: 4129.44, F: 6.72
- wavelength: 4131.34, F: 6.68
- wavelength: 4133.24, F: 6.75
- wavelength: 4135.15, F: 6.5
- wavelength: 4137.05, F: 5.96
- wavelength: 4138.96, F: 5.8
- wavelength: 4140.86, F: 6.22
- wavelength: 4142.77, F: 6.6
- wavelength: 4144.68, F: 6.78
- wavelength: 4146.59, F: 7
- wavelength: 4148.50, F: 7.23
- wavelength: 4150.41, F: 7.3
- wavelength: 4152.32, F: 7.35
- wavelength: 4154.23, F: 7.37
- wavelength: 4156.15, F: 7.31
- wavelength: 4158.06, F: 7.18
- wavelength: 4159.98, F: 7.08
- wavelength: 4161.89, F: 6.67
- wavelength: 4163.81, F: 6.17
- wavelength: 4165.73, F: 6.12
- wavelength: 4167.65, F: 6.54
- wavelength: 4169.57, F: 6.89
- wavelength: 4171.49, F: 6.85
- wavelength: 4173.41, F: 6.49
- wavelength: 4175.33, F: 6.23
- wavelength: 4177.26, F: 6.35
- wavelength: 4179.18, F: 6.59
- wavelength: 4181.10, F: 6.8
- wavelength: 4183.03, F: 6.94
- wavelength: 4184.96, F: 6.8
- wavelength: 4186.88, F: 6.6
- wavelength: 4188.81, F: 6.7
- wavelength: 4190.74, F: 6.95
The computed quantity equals 1.0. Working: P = 1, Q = 0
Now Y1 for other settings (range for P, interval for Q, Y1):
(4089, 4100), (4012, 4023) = 0.0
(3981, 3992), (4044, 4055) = 1.4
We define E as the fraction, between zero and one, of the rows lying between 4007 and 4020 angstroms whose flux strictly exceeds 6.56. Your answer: 1.00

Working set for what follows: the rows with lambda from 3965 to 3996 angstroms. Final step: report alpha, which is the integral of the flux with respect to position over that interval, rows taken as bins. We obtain 197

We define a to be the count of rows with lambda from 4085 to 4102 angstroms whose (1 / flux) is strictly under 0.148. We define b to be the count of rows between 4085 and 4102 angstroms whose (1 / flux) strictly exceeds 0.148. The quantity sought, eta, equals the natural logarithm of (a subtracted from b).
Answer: 2.20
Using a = 0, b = 9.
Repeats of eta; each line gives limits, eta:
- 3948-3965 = 1.61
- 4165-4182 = 1.10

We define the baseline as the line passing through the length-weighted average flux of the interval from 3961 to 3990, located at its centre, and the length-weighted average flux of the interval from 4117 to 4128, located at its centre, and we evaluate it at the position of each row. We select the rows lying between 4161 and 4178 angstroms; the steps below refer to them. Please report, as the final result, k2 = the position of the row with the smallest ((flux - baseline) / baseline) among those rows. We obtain 4165.73 angstroms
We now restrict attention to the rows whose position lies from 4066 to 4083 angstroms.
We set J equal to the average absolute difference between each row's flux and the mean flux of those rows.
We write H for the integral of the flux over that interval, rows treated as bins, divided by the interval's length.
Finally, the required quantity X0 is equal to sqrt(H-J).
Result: 2.59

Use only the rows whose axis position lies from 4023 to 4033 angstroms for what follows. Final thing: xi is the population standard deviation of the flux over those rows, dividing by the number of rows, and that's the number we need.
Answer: 0.2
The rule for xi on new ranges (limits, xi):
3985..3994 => 0.1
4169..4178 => 0.3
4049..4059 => 0.5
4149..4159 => 0.1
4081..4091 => 0.1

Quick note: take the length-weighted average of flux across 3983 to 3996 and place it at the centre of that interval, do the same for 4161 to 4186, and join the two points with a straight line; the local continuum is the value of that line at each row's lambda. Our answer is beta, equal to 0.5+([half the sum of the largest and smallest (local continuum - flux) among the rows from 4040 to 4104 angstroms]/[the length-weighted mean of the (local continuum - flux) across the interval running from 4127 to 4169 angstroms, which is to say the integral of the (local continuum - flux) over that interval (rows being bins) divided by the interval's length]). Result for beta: 2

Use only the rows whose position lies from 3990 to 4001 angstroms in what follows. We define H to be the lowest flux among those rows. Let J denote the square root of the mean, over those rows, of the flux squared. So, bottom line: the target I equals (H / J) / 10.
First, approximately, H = 6.37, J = 6.86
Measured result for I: 0.0929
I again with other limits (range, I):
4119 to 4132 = 0.0981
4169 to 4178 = 0.0949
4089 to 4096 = 0.0966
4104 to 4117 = 0.0912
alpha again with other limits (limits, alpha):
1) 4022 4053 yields 221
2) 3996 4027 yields 224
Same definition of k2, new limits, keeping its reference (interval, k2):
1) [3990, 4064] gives 4052.20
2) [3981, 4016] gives 3996.60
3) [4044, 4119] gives 4097.24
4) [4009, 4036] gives 4033.58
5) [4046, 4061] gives 4052.20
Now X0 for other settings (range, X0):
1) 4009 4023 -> 2.71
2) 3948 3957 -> 2.50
